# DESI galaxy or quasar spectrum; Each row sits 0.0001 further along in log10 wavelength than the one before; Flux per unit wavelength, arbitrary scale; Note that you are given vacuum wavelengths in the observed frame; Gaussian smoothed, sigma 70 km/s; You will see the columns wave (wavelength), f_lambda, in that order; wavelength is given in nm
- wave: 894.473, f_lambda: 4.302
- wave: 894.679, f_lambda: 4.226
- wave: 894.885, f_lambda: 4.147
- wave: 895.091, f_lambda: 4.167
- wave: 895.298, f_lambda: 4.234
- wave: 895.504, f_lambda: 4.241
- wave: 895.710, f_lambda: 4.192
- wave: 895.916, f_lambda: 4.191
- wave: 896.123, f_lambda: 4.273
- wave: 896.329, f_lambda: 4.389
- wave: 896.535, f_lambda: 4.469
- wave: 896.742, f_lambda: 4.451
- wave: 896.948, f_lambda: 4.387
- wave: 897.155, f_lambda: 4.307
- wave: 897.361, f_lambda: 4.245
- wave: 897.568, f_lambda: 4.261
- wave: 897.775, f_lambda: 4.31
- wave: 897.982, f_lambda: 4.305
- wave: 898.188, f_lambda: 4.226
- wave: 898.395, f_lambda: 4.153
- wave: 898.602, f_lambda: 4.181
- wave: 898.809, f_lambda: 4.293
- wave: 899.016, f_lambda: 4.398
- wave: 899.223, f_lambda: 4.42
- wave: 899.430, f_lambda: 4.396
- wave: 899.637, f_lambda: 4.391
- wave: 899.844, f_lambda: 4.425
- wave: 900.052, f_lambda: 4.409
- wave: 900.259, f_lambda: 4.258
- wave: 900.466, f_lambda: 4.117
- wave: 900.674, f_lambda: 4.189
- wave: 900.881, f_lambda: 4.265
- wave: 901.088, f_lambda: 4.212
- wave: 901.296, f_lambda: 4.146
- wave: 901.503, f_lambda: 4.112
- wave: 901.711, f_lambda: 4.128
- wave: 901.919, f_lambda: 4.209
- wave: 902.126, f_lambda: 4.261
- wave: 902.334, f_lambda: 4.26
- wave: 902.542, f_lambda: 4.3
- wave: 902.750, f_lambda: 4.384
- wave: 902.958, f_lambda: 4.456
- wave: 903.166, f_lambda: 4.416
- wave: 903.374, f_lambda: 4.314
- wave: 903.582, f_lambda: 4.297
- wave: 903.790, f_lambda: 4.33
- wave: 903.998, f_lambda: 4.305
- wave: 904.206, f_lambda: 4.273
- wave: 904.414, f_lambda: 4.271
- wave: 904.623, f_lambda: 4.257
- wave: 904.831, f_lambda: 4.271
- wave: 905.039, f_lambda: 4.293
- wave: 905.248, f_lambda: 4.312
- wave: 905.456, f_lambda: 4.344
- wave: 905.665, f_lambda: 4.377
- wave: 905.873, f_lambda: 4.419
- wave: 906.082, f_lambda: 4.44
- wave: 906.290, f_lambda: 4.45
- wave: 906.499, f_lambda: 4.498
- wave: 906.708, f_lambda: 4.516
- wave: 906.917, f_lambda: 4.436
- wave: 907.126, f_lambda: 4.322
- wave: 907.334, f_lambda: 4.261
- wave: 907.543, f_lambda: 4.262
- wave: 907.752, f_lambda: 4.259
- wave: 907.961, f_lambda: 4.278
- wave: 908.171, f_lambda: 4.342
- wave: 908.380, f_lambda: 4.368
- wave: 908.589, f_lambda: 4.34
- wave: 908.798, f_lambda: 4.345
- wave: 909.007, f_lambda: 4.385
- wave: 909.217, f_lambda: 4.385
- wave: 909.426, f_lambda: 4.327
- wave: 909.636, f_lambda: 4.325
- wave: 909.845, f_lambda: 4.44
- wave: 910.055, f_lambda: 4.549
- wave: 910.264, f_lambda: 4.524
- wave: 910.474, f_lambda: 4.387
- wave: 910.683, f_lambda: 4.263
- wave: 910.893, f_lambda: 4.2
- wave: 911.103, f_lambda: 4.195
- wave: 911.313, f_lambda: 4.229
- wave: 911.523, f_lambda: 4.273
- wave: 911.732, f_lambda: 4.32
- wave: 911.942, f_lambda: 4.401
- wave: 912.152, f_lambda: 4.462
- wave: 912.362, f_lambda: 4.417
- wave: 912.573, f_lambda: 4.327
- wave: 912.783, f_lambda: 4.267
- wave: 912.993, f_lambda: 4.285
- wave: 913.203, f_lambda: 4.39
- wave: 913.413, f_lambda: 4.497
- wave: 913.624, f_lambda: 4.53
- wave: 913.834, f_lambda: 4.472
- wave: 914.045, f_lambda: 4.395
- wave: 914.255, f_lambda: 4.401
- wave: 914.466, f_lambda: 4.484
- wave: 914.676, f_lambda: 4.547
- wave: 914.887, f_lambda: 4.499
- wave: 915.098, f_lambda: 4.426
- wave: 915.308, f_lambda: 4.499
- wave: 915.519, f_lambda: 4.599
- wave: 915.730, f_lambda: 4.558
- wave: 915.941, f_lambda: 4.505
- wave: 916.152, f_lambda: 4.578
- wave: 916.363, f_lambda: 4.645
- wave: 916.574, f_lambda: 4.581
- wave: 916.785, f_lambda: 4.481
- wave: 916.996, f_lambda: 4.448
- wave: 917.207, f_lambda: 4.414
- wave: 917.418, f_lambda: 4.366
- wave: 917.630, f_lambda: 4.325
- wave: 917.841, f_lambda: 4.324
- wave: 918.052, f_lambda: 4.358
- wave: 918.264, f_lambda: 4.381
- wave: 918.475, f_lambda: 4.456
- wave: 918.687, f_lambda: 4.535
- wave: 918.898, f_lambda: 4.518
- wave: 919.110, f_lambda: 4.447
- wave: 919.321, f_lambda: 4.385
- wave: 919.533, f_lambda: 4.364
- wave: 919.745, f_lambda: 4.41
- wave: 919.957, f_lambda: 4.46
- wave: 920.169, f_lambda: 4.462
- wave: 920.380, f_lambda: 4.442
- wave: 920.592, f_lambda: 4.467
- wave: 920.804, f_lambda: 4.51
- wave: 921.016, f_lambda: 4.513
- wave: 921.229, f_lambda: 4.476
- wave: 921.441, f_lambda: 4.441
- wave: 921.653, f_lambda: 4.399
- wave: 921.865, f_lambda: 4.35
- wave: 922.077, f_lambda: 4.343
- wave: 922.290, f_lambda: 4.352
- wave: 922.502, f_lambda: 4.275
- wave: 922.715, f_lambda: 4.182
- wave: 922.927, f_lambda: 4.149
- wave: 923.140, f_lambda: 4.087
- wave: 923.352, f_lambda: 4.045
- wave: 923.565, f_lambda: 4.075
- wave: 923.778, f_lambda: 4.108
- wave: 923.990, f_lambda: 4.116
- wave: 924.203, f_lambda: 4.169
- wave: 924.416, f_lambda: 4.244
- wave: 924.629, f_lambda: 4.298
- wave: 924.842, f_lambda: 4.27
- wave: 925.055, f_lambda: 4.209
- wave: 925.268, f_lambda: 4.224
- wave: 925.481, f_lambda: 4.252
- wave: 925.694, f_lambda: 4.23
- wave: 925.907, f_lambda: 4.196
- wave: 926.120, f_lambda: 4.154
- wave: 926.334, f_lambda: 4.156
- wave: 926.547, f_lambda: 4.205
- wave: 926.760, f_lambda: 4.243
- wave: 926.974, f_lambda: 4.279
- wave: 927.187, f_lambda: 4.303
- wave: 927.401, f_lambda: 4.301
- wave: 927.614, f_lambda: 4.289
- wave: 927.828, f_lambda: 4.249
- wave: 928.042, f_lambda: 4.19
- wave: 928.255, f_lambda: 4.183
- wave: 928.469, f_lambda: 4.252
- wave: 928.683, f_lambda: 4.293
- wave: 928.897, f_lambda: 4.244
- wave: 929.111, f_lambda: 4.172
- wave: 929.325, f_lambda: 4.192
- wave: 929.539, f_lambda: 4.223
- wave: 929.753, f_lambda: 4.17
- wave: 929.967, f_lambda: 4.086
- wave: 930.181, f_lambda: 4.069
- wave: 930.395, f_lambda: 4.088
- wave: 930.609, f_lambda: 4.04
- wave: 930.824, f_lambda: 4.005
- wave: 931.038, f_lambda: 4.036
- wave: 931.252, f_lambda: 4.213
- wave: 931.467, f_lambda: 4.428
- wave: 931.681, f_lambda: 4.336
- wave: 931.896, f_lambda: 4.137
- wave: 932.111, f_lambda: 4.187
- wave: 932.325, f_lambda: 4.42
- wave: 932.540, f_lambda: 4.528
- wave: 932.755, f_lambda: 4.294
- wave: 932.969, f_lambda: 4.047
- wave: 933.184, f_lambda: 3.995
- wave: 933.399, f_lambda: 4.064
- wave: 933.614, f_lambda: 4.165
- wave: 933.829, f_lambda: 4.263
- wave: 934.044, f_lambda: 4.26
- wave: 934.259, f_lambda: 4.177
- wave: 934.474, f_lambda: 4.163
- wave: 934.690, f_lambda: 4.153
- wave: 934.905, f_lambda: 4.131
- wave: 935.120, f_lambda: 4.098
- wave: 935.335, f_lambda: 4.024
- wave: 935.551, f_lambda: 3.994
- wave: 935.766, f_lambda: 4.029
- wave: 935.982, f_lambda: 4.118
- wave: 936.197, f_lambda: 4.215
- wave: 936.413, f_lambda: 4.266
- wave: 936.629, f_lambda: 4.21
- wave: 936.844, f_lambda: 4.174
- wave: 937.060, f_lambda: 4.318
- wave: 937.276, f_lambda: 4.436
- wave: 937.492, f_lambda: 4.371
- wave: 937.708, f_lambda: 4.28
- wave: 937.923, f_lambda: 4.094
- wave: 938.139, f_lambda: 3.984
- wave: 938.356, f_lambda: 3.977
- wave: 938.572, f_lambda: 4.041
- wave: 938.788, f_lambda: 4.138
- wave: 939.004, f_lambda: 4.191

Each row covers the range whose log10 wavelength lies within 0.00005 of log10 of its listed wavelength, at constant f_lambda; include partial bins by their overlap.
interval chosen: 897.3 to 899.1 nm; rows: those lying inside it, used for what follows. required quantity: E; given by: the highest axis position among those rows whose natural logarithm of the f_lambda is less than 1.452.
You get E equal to 898.602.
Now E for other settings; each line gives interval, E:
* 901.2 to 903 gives 902.334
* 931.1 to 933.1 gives 932.969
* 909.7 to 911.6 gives 911.313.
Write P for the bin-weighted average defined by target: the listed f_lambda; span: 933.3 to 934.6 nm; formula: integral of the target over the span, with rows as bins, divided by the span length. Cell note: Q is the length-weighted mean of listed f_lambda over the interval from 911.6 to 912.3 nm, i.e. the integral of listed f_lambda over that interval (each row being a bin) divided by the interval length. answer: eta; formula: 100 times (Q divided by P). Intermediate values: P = 4.18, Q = 4.40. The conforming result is 105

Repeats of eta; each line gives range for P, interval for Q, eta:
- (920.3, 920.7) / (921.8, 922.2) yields 97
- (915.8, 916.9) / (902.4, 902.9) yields 95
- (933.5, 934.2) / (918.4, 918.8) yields 107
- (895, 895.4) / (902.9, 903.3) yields 106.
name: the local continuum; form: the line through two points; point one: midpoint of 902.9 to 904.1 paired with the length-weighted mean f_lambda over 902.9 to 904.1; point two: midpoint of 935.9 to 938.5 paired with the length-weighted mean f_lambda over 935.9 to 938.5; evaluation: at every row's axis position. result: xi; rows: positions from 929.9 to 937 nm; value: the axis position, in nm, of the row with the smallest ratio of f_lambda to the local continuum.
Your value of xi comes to 933.184 nm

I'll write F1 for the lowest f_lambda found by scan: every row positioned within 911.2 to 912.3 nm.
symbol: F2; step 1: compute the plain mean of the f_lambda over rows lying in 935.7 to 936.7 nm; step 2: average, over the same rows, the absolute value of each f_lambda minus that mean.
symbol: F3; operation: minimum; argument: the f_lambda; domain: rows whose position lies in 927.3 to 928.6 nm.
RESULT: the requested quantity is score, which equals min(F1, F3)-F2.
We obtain 4.11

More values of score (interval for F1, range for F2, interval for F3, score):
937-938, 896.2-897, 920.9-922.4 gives 4.06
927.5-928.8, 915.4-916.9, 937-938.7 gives 3.93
